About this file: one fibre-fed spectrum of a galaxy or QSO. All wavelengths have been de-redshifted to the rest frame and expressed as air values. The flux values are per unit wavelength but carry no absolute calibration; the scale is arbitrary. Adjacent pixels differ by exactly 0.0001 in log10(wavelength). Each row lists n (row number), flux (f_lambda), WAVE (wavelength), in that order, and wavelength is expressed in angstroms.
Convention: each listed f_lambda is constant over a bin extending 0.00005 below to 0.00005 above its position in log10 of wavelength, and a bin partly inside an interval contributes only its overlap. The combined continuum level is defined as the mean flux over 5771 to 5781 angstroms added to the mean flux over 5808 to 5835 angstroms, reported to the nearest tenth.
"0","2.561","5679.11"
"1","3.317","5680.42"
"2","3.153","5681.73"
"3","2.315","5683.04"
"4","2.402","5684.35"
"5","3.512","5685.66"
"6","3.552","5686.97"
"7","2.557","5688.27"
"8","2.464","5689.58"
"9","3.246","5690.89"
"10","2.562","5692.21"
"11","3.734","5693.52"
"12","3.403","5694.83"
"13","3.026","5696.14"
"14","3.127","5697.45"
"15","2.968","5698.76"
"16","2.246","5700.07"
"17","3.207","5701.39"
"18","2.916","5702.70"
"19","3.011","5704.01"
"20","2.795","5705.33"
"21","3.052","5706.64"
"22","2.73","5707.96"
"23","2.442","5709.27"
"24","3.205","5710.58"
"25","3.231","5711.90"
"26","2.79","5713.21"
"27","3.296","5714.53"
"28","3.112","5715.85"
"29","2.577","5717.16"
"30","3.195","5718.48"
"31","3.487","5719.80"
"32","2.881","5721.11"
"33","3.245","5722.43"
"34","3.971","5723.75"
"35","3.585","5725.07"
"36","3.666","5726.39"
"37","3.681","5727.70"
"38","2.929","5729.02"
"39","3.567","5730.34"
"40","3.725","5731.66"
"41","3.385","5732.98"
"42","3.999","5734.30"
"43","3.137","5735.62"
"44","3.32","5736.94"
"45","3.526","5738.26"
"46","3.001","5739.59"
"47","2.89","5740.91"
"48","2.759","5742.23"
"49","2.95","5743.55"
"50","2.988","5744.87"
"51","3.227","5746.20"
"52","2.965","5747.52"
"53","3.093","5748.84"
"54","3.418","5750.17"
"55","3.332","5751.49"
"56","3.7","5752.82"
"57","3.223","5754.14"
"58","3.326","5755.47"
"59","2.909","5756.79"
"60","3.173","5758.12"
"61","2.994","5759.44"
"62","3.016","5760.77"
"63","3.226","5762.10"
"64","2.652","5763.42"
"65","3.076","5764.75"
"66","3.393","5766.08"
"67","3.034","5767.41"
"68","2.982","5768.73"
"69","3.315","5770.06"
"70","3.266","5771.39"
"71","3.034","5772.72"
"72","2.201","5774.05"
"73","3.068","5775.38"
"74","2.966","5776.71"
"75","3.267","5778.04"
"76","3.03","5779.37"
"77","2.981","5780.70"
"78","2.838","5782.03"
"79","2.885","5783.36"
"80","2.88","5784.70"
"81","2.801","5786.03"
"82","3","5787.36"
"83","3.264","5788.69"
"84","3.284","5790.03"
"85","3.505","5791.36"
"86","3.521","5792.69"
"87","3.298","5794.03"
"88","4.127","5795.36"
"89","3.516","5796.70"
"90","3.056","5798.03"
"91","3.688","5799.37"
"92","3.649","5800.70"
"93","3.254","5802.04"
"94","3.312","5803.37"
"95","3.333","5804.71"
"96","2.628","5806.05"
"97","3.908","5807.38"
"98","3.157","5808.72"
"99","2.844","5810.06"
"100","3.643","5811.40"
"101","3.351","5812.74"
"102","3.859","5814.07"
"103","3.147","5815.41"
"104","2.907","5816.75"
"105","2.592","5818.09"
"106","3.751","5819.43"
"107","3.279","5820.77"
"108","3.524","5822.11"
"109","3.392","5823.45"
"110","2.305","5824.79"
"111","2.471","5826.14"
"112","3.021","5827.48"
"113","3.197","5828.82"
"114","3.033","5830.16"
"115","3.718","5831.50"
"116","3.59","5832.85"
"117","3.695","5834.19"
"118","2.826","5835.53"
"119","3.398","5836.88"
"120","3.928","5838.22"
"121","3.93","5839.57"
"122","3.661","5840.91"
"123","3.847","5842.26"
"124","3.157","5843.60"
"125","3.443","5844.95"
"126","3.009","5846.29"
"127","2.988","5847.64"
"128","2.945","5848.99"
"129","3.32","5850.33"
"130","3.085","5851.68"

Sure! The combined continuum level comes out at 6.2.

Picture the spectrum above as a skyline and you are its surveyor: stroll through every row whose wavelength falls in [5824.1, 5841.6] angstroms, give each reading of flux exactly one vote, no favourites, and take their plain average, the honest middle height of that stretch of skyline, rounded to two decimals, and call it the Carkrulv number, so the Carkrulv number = 3.29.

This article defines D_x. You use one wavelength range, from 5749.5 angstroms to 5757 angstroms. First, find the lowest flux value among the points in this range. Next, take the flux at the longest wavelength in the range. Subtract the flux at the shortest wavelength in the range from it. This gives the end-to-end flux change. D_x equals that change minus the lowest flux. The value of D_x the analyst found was -3.4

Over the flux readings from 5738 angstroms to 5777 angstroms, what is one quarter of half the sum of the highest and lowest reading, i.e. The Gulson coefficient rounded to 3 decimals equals 0.738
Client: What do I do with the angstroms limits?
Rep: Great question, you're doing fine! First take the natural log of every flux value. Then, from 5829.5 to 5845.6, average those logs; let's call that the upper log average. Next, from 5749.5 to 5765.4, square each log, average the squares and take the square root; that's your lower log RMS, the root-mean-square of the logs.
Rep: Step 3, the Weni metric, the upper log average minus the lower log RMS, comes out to 0.10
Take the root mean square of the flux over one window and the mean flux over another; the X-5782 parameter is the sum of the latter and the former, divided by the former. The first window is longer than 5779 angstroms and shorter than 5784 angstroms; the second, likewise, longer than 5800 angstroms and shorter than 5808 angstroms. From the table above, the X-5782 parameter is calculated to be 2.14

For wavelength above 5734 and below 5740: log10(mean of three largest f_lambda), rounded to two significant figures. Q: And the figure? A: 0.56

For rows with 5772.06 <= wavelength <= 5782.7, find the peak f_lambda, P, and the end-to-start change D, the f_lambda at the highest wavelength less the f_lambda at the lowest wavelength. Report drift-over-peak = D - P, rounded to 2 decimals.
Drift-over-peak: -3.46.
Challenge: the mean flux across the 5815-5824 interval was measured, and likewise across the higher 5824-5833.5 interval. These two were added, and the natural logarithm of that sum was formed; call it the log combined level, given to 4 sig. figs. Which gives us 1.837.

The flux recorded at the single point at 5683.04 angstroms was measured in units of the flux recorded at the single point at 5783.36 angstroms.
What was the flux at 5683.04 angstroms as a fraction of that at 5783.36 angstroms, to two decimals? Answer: 0.80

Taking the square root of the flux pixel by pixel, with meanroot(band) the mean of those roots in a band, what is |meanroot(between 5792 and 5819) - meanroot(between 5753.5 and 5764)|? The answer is 0.074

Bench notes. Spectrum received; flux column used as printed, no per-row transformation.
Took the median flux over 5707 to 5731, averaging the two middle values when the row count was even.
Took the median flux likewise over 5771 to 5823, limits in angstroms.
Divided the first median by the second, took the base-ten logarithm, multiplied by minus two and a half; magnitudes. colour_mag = 0.015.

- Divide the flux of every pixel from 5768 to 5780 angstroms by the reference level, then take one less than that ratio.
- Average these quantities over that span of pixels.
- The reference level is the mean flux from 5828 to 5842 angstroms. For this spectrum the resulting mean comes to -0.14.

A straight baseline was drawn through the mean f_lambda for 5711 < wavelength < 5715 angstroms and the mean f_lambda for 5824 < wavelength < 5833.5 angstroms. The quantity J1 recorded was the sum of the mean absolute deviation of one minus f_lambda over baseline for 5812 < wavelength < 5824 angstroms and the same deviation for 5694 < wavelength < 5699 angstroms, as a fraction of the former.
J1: 1.5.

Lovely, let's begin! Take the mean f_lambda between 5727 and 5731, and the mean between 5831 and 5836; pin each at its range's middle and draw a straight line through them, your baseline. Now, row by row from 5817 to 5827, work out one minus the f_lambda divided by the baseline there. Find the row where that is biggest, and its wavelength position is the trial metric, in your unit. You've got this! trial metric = 5824.79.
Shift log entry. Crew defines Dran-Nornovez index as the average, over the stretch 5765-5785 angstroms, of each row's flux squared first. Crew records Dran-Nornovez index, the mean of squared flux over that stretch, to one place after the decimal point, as 9.1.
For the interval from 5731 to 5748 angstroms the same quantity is 10.5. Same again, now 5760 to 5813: 10.2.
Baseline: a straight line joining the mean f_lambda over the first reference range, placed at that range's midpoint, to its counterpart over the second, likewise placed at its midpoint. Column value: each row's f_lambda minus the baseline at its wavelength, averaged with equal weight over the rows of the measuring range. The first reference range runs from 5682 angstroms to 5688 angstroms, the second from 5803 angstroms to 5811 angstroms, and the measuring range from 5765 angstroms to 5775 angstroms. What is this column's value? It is -0.09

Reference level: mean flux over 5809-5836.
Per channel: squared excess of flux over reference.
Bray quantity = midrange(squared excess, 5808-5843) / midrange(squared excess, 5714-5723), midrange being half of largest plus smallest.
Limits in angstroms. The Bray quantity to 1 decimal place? 2.0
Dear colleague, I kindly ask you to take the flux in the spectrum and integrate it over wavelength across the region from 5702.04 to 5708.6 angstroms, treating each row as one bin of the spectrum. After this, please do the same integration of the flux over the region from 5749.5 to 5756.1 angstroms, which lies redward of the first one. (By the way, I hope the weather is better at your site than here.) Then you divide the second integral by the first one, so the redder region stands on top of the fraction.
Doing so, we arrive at 1.18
